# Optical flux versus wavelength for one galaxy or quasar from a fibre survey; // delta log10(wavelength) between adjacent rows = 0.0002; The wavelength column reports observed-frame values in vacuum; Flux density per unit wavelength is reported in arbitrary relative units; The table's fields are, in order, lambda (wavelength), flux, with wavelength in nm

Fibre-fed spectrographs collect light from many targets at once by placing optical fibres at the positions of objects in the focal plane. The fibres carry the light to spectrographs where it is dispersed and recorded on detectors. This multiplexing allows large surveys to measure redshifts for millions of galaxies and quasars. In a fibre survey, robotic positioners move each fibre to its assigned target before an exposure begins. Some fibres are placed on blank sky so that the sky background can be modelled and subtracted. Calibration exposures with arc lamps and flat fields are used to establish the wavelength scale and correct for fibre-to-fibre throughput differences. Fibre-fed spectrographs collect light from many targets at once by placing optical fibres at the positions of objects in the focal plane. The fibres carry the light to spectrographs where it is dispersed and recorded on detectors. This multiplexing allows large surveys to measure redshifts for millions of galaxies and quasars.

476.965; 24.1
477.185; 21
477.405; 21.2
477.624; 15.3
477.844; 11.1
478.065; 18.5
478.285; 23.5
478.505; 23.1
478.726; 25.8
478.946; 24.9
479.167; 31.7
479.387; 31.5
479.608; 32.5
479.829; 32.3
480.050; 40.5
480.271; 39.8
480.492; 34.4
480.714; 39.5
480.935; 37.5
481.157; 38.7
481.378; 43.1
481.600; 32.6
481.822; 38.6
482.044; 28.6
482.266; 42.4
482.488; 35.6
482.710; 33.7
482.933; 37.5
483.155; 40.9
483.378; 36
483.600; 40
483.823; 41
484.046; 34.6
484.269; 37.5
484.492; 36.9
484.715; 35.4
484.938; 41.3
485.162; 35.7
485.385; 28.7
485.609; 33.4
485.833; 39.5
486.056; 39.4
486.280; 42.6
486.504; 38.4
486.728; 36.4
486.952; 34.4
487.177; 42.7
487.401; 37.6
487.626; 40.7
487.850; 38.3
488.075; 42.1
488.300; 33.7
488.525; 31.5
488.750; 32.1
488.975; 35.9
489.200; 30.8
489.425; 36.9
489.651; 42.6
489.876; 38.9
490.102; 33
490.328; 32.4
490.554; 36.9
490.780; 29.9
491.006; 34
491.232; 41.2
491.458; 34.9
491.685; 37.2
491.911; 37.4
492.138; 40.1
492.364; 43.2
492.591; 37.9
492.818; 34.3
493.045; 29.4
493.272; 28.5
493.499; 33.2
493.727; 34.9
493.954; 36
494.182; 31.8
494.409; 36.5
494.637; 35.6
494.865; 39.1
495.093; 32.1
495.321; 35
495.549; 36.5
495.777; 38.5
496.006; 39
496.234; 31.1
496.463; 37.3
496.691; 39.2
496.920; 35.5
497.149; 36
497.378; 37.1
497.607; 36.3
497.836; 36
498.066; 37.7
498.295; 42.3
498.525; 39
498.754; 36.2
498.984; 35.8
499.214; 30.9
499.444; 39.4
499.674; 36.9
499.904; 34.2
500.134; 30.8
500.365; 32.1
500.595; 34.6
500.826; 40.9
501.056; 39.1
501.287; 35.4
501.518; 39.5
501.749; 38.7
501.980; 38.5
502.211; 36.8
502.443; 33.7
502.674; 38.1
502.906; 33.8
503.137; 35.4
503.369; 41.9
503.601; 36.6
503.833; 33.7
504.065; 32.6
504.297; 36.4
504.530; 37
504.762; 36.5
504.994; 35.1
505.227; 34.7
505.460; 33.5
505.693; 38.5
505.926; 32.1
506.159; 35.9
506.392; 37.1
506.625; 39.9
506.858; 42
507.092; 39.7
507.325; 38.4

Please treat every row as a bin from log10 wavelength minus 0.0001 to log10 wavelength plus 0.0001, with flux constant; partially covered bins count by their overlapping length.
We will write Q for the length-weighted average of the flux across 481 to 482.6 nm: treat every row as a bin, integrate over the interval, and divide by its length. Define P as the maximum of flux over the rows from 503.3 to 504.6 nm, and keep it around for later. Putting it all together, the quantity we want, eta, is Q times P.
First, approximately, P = 41.9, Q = 37.1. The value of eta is 1554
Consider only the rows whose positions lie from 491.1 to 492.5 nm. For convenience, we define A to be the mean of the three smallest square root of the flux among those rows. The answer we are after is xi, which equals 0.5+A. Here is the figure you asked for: 6.54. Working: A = 6.04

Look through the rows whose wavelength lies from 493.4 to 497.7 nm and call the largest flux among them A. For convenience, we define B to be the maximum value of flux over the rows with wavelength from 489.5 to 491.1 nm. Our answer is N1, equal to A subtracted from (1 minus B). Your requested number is -80.8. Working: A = 39.2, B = 42.6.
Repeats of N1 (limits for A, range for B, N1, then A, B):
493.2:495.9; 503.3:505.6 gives -80.0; 39.1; 41.9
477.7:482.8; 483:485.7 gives -83.4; 43.1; 41.3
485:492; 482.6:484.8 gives -82.7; 42.7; 41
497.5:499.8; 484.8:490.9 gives -84.0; 42.3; 42.7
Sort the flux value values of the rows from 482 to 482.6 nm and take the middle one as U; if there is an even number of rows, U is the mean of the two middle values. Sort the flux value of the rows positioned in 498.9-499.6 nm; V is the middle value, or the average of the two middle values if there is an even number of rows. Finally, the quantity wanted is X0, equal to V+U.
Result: 71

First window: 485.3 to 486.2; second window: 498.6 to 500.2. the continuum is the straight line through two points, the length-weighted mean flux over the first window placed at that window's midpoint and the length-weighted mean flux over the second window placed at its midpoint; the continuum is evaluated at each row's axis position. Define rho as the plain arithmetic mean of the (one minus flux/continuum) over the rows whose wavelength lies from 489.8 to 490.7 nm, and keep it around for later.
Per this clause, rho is 0.01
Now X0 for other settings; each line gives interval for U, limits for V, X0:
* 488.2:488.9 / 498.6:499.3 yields 68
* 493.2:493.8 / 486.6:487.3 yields 70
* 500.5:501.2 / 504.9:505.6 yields 74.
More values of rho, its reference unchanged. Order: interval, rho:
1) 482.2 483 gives -0.04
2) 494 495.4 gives 0.01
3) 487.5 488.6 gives -0.05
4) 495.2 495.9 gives -0.04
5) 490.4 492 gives -0.01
